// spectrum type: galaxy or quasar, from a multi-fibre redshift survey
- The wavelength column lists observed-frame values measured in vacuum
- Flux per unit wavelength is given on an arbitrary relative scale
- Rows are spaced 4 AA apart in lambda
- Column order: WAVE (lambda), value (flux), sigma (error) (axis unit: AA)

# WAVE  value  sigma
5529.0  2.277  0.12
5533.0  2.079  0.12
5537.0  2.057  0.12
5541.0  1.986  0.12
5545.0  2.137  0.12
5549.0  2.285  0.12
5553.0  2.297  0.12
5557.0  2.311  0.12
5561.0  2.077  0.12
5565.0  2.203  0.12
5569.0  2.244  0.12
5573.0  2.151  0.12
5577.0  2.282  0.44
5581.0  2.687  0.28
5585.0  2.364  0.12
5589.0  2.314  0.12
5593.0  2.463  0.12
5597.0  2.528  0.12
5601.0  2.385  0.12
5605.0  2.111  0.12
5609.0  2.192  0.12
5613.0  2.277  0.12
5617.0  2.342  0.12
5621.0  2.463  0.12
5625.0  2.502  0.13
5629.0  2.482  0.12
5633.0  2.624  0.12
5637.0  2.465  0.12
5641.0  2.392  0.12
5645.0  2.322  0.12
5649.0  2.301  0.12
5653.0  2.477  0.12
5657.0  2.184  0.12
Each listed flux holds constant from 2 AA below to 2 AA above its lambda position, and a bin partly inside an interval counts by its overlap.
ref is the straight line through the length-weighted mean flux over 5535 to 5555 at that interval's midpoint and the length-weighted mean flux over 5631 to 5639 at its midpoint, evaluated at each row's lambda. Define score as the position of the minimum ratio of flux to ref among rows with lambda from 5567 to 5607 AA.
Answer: 5605.0 AA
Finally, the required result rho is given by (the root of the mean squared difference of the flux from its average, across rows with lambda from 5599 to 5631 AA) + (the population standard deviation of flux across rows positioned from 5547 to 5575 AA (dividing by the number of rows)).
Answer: 0.21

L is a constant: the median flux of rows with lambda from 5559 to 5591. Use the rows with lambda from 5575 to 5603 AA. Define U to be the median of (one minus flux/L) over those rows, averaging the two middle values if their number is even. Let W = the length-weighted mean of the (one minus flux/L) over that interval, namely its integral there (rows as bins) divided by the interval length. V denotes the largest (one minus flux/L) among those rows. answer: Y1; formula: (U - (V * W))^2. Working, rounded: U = -0.05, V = -0.01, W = -0.07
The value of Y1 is 0.003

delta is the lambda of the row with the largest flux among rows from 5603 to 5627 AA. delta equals 5625.0 AA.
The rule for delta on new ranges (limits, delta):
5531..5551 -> 5549.0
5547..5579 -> 5557.0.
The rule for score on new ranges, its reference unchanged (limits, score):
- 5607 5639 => 5609.0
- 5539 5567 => 5541.0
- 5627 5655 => 5649.0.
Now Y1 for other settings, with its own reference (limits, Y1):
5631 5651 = 0.003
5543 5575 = 0.000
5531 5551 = 0.005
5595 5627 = 0.002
